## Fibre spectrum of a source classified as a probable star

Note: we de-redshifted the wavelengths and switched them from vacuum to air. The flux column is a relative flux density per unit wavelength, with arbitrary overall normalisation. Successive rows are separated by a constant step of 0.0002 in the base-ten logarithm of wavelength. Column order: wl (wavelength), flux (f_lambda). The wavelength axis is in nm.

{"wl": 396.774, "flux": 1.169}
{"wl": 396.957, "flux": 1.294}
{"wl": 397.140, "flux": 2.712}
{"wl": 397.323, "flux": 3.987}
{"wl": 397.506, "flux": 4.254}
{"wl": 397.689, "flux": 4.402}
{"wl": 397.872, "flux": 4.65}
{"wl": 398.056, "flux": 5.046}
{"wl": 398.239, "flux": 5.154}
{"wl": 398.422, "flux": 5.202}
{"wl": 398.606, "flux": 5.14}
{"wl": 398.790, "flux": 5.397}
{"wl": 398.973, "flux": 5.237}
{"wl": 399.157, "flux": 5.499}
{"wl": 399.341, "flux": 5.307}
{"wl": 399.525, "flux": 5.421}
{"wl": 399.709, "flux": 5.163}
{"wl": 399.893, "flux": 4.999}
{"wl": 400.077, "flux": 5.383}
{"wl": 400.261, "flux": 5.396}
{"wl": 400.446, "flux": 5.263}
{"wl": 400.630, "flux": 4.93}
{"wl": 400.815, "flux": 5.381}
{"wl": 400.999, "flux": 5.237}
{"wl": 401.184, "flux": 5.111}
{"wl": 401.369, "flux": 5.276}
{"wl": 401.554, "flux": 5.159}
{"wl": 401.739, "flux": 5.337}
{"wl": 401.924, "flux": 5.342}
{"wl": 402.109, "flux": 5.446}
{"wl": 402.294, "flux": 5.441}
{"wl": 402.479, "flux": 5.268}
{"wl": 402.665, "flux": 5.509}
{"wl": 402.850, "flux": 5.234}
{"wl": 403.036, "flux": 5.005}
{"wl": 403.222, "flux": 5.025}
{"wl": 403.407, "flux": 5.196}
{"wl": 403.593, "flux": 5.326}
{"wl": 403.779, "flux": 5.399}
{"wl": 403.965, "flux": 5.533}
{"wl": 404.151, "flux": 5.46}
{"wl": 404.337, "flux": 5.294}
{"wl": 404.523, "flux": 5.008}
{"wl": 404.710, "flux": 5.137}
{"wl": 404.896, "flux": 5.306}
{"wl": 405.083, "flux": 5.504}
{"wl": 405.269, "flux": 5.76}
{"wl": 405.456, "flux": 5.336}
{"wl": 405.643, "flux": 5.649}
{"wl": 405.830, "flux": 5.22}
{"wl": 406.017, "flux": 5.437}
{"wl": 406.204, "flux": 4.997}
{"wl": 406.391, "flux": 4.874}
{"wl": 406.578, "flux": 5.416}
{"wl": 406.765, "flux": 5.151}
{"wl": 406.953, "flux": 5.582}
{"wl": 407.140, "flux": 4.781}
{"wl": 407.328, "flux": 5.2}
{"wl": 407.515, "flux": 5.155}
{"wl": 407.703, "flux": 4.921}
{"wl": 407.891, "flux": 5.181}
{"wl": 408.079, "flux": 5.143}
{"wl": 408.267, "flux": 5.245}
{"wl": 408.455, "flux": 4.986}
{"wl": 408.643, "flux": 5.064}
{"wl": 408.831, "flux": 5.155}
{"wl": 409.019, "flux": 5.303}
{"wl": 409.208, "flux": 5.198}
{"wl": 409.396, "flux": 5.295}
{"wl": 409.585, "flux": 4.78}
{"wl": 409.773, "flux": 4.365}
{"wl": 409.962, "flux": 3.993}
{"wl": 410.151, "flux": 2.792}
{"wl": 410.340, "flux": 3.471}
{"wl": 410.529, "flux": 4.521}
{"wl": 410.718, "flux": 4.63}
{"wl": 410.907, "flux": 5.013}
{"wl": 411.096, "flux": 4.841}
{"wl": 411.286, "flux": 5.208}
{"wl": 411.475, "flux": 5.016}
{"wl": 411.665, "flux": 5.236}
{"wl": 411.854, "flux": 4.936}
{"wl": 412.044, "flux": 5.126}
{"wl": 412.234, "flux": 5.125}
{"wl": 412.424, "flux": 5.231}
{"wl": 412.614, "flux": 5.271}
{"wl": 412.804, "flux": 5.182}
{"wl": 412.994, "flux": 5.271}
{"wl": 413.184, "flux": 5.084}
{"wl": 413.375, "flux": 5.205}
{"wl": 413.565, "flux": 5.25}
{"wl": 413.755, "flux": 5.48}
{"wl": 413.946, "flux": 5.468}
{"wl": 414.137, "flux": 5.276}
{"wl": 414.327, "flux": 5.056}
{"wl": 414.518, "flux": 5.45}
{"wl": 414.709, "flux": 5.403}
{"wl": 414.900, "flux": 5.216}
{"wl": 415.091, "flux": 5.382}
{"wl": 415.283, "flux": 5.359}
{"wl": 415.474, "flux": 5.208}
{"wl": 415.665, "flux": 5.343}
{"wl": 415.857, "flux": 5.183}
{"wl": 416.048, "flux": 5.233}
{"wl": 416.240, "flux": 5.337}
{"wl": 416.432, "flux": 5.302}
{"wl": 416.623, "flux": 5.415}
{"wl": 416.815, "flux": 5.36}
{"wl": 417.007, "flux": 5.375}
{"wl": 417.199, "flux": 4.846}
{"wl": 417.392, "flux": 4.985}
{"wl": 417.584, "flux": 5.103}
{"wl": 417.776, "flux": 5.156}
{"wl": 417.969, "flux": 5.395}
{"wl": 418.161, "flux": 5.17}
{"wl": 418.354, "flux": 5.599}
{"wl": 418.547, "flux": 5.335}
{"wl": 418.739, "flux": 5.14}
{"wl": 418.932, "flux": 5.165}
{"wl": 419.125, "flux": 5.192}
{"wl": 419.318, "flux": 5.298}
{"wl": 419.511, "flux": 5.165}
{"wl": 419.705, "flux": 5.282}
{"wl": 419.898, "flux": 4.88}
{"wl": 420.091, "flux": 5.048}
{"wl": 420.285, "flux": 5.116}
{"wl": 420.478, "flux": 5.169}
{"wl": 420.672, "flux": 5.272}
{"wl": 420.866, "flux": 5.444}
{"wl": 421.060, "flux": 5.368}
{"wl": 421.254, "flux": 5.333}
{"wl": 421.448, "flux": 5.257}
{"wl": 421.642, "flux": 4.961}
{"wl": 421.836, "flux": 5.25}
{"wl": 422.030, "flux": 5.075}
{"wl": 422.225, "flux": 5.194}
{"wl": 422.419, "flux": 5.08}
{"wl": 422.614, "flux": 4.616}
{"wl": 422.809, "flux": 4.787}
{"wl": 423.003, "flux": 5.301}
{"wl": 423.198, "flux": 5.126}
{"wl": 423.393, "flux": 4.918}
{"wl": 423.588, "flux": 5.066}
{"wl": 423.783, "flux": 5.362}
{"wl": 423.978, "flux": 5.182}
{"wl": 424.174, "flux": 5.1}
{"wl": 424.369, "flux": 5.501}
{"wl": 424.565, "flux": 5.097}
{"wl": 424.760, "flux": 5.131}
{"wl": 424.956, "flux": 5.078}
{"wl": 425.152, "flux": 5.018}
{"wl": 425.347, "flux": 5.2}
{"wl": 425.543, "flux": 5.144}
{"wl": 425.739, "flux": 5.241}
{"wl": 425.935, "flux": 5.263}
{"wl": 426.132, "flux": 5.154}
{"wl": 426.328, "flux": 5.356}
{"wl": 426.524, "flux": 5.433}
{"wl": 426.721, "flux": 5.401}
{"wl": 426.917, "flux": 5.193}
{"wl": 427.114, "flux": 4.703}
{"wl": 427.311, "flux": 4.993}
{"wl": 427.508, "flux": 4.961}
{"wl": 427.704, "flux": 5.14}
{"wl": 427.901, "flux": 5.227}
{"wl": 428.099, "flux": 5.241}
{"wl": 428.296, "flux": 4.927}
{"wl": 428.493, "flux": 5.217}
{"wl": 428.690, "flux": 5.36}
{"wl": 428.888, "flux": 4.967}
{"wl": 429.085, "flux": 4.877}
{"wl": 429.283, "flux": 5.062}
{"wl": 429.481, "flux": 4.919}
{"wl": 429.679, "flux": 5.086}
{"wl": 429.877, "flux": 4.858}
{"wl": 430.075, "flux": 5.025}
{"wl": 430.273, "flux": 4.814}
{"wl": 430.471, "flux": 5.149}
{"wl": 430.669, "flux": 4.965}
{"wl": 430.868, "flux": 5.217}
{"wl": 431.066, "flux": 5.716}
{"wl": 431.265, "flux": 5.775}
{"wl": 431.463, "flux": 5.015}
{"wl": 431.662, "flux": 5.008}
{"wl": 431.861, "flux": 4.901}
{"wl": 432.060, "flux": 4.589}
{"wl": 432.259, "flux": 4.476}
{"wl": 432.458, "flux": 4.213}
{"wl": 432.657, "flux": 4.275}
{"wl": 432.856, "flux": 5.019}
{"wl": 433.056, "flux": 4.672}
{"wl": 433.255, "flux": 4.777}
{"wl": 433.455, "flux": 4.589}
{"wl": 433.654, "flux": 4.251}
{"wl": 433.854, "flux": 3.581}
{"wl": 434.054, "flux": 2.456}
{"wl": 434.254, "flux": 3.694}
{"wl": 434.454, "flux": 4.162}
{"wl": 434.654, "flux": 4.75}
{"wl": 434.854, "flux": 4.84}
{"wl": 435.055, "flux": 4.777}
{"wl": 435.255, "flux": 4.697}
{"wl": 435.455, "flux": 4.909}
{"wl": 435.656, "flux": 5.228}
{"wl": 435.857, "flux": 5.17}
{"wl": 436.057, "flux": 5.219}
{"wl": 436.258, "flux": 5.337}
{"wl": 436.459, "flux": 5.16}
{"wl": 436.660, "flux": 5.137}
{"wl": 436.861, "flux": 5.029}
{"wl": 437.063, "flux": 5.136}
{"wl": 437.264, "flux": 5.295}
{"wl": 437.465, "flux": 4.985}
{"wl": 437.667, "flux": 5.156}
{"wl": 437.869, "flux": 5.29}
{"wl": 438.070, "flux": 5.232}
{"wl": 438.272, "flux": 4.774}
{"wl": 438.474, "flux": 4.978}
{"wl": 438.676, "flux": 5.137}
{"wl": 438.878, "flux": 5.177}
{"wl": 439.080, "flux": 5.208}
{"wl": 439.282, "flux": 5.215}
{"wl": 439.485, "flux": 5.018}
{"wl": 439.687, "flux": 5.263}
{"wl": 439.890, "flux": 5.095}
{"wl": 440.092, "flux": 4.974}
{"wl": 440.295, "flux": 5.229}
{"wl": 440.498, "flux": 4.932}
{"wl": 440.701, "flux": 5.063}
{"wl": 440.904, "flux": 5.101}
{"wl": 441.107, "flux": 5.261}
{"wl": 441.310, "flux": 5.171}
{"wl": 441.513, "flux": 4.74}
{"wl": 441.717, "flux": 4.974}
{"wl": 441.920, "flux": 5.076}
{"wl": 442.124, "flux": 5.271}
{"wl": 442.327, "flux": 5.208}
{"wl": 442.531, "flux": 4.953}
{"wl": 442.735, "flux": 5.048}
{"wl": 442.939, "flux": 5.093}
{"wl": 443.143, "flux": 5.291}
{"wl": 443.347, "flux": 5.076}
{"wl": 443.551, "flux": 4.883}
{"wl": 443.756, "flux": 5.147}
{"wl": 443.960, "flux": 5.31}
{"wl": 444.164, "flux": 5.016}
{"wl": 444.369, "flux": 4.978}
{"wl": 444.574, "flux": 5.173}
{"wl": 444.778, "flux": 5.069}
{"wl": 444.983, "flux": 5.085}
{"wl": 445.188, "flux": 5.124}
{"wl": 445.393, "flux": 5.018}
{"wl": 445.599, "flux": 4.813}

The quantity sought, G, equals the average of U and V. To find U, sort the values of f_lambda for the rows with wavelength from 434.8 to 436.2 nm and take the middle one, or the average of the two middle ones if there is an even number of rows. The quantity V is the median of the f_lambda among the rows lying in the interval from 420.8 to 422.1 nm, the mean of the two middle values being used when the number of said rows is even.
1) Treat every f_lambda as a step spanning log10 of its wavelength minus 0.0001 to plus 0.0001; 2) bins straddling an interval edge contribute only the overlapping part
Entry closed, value 5.08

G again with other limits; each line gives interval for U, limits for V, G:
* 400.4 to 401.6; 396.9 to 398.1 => 4.75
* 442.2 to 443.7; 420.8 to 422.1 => 5.17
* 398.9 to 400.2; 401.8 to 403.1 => 5.32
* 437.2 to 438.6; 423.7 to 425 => 5.14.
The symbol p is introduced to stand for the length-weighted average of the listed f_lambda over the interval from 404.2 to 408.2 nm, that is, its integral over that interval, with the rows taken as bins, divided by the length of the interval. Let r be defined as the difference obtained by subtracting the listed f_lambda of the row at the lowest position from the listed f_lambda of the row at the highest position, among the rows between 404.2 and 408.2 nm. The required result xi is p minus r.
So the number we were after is 5.39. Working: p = 5.24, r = -0.15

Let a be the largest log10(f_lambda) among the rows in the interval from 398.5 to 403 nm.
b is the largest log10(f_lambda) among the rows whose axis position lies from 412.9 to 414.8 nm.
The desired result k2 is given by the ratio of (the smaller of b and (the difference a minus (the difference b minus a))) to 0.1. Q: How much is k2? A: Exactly 7.39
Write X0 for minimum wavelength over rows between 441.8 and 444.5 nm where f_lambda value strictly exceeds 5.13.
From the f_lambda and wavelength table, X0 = 442.124 nm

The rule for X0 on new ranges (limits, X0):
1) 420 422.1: 420.478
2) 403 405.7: 403.407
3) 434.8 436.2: 435.656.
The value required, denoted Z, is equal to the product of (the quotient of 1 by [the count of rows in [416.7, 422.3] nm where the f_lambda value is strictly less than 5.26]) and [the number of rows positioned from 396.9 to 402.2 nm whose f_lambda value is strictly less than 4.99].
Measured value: 0.4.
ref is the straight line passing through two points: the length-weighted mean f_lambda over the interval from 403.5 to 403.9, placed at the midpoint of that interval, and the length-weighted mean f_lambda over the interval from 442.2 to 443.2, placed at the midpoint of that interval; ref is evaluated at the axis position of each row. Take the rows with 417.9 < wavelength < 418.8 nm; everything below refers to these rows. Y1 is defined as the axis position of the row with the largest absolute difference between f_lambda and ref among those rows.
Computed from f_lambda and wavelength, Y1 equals 418.354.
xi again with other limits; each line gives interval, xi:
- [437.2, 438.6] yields 5.41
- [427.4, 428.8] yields 4.75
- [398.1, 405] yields 5.12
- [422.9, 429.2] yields 5.58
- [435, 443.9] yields 4.73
